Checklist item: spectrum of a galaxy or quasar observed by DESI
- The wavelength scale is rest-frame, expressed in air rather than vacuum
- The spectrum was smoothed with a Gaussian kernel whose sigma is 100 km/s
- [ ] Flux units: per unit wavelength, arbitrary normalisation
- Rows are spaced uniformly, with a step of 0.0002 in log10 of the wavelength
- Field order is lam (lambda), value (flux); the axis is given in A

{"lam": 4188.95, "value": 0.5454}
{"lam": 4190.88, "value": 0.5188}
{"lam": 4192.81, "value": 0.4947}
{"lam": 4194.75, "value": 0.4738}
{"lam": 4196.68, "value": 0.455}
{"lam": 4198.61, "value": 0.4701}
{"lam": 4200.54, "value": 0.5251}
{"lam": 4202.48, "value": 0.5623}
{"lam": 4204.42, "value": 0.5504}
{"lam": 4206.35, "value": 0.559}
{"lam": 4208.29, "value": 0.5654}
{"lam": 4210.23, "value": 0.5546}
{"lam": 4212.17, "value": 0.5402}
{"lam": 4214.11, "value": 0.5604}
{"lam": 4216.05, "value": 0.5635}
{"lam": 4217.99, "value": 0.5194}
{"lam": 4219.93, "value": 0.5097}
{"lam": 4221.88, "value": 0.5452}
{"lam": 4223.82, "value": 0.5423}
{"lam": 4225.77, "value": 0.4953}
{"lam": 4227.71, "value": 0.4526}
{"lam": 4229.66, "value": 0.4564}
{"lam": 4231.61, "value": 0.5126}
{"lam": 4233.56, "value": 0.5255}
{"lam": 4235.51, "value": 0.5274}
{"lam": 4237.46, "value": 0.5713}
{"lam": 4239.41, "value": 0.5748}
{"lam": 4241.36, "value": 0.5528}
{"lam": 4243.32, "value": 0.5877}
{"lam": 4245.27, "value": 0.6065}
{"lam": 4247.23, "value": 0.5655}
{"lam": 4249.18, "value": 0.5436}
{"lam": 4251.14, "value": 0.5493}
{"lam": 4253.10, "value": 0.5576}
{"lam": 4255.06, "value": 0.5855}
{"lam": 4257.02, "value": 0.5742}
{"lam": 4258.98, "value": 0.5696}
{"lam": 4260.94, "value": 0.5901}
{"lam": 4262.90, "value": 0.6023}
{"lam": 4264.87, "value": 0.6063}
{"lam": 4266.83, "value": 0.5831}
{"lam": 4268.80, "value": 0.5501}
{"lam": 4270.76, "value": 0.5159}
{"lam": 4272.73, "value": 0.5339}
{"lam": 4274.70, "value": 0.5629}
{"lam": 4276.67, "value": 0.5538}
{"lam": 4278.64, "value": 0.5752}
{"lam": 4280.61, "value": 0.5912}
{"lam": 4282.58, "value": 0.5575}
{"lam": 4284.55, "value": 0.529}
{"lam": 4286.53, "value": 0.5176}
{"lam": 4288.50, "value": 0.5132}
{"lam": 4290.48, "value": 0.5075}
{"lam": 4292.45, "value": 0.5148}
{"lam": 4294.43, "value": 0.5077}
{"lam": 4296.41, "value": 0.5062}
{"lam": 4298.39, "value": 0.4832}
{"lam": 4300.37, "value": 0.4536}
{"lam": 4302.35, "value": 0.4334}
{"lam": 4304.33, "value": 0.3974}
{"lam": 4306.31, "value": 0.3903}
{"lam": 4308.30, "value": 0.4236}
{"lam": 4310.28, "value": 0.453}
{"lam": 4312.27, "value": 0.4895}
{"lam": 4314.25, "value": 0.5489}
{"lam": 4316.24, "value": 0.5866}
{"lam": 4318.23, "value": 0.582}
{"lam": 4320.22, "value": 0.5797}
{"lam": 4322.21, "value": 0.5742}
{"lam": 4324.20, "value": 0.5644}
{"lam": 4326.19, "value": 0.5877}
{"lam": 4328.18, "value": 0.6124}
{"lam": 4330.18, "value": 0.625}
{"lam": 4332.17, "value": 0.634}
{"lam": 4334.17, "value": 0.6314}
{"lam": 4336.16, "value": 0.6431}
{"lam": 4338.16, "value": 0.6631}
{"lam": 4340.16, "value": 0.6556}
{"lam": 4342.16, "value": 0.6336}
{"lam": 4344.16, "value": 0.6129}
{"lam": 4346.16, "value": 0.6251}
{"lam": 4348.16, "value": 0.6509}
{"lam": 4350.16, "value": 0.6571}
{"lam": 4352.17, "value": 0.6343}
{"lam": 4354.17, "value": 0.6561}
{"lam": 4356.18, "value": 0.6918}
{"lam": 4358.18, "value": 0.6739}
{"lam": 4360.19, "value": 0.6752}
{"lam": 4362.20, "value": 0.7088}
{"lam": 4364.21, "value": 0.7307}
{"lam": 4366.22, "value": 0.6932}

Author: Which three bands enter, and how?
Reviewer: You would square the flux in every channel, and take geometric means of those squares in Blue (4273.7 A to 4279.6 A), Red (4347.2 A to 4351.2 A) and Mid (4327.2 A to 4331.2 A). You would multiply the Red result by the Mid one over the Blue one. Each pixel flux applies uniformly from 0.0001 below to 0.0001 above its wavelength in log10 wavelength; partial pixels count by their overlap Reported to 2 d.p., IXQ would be 0.51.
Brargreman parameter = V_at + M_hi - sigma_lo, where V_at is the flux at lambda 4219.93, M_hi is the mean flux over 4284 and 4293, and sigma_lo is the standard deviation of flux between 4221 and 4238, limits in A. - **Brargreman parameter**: 0.99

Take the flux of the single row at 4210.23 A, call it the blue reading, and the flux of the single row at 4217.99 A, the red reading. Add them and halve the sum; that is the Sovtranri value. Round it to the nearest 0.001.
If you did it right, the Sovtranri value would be 0.537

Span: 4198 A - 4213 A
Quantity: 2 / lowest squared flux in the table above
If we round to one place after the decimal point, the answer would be 9.1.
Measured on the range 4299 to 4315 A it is 13.1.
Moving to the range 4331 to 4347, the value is 5.3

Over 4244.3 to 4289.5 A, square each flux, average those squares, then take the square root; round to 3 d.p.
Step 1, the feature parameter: 0.563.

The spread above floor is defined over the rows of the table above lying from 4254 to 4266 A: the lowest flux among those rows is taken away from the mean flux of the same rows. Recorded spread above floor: 0.018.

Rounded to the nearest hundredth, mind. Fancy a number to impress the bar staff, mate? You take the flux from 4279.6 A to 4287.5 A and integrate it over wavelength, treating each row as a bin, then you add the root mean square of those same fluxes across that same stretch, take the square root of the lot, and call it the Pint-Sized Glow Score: 2.21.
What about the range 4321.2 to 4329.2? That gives 2.29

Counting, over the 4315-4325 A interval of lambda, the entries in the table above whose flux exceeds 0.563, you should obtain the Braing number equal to 5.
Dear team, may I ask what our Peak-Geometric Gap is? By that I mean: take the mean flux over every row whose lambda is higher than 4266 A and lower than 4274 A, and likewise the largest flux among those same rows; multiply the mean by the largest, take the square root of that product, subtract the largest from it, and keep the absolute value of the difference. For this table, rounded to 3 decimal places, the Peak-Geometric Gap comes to 0.019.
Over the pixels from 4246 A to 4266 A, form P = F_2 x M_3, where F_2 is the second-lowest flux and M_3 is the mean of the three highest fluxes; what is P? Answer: 0.329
